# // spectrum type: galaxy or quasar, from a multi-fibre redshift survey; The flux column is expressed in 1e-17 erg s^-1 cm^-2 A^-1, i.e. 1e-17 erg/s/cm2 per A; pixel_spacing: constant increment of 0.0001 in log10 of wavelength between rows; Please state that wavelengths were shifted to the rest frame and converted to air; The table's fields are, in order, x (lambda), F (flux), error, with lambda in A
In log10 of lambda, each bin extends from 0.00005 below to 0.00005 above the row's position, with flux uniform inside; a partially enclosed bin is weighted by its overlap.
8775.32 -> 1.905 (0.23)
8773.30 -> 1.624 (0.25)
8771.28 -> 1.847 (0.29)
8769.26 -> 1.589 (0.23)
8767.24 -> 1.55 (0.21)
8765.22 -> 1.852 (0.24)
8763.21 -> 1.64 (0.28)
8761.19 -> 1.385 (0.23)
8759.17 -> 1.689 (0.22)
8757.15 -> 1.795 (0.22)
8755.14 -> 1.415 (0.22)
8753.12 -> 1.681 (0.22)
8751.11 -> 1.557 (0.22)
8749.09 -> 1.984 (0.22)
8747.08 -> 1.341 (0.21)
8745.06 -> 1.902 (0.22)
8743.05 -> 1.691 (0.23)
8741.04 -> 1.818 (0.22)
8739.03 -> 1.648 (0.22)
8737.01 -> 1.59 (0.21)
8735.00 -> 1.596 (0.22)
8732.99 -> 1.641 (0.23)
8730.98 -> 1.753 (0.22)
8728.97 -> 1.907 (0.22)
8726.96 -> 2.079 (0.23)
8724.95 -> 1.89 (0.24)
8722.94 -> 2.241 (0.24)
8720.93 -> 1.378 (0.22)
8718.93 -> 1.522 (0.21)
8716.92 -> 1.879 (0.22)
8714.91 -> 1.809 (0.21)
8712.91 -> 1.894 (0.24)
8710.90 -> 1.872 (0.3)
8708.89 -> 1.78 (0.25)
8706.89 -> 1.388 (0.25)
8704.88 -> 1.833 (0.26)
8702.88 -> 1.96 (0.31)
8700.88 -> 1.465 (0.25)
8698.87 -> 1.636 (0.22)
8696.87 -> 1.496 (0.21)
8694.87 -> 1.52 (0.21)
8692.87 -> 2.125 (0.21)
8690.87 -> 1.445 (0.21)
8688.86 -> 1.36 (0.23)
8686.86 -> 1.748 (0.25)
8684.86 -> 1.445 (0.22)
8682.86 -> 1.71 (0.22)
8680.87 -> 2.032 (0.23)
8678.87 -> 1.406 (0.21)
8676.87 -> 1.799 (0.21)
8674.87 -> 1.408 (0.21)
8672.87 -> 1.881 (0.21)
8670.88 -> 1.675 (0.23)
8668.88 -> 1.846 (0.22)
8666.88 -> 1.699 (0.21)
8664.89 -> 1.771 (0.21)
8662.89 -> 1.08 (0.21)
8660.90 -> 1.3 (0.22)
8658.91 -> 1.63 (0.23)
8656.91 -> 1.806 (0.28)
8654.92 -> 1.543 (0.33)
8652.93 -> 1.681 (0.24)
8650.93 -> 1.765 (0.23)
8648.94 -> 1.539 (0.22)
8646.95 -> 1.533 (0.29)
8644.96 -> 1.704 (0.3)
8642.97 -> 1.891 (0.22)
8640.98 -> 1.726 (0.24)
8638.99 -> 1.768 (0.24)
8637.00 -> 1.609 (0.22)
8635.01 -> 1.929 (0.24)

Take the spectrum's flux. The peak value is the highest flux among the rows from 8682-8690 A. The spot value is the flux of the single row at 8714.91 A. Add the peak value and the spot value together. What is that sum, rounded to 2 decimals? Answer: 3.56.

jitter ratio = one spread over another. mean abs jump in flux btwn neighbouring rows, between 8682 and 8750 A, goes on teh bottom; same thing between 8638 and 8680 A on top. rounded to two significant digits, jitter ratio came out 0.88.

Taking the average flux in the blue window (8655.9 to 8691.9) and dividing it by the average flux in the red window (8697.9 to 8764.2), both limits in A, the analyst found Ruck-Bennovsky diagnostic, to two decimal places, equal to 0.94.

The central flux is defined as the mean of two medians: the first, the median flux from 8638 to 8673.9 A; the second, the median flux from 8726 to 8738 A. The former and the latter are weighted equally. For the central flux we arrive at 1.70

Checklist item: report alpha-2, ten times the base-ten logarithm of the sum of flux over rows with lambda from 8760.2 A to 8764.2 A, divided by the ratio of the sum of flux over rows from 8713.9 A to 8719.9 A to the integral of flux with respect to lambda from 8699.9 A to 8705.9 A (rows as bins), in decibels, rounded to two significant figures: 7.9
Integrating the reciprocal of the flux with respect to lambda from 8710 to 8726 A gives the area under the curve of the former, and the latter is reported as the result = 9.0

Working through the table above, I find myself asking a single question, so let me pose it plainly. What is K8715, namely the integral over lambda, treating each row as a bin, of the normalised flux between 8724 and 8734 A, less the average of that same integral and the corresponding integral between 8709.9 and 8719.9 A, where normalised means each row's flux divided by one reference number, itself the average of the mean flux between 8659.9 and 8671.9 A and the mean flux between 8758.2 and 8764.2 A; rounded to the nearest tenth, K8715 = 0.2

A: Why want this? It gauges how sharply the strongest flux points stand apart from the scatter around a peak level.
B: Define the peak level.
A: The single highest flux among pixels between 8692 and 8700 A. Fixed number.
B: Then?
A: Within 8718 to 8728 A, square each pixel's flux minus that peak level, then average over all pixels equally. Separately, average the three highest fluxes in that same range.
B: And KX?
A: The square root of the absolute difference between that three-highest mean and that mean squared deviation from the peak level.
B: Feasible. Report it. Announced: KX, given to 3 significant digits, 1.37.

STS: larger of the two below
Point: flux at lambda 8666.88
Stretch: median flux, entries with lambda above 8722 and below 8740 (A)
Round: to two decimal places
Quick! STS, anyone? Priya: 1.75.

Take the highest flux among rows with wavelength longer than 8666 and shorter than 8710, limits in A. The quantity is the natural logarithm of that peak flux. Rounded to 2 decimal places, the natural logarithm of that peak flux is 0.75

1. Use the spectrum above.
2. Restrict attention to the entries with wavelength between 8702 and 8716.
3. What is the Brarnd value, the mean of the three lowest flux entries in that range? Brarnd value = 1.66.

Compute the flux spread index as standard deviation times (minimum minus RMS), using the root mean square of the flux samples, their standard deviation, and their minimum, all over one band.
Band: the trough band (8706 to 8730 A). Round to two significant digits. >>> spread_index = -0.11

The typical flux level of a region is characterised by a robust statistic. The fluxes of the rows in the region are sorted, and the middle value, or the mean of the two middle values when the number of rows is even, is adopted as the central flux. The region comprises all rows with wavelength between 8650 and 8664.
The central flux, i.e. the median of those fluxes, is 1.63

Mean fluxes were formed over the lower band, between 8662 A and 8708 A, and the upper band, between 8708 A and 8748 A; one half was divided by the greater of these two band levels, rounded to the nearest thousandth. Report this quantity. 0.284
